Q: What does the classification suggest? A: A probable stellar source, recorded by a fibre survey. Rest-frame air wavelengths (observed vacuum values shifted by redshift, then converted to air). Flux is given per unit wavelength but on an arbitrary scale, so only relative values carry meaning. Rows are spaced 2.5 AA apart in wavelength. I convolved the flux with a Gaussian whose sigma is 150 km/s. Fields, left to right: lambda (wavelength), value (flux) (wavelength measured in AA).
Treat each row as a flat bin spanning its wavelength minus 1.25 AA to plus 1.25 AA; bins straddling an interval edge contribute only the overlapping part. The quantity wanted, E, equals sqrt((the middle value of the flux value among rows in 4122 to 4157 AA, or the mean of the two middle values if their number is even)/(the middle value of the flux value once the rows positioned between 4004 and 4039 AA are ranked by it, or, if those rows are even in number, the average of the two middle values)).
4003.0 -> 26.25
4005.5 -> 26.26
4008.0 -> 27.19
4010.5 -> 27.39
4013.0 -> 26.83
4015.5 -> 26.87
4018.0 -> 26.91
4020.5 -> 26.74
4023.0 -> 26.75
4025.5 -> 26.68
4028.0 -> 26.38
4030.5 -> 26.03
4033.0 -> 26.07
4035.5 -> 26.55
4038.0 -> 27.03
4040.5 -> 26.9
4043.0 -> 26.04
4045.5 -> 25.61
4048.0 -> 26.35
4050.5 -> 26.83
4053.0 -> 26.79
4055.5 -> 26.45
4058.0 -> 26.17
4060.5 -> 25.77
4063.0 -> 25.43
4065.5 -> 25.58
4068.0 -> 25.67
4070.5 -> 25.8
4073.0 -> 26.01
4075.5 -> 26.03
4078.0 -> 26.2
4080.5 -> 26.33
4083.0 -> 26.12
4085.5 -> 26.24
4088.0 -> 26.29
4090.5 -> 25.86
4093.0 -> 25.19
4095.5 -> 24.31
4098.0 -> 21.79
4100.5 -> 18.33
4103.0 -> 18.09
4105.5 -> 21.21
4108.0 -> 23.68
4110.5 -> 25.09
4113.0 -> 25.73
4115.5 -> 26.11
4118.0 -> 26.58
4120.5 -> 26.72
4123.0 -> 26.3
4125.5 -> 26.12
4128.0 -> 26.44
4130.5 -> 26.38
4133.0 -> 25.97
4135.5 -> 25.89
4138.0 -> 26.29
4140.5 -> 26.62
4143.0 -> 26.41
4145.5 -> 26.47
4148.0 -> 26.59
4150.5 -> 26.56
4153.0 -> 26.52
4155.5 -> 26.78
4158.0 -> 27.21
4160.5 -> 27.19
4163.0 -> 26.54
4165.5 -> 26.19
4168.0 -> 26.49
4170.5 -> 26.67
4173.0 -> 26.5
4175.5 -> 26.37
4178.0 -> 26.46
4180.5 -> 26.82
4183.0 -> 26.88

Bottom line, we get 0.99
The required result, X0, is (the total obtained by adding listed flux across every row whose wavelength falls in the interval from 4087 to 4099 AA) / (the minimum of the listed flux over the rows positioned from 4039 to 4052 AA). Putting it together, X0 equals 4.8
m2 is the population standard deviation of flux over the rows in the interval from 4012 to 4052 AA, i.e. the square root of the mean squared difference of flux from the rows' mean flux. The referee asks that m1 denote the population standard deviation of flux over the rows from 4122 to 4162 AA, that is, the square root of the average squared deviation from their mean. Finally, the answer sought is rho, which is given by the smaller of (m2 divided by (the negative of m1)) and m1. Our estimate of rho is -1.1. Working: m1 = 0.35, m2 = 0.40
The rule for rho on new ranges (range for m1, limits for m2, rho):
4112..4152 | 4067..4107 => -9.9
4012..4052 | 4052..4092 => -0.9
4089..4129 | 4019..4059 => -0.1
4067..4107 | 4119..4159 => -0.1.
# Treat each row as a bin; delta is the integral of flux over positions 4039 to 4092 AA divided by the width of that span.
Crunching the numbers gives 26.1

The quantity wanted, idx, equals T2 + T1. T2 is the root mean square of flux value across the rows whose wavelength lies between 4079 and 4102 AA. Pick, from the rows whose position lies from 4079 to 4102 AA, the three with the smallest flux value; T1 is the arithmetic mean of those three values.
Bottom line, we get 46.1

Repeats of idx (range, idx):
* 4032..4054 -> 52.4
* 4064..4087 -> 51.7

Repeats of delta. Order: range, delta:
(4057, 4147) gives 25.3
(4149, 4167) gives 26.7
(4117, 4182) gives 26.5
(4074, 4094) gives 26.0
